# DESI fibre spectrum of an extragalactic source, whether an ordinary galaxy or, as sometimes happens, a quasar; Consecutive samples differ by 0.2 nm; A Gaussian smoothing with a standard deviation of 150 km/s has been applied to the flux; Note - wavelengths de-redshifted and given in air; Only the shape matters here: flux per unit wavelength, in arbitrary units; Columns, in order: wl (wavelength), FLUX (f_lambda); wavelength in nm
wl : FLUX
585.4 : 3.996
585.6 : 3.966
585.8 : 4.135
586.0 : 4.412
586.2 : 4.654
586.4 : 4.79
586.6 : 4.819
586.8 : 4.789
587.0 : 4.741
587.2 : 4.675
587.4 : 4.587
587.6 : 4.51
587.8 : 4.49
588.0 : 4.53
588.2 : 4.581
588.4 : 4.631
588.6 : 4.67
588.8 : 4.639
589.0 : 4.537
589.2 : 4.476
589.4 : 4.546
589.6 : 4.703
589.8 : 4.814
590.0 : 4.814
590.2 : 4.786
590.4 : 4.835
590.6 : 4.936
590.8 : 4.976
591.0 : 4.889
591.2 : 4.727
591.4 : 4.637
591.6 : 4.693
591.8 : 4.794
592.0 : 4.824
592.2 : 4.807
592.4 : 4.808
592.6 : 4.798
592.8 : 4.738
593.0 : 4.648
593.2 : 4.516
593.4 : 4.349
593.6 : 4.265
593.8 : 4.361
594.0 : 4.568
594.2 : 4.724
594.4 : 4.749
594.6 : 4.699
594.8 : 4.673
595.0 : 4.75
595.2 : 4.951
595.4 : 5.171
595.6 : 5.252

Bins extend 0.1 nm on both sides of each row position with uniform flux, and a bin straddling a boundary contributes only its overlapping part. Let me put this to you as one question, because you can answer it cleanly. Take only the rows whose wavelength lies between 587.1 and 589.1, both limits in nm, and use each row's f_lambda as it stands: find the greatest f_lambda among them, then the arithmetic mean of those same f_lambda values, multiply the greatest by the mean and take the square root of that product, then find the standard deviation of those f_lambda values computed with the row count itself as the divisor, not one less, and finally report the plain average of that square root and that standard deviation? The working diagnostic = 2.35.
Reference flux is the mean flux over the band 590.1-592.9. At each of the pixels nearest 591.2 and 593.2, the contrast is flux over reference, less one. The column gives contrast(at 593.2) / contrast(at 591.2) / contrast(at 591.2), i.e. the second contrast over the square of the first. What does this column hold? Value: -236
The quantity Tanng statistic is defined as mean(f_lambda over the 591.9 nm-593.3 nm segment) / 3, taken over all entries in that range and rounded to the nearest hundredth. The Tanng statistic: 1.58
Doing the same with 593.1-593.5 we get 1.48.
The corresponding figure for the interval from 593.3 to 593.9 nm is 1.44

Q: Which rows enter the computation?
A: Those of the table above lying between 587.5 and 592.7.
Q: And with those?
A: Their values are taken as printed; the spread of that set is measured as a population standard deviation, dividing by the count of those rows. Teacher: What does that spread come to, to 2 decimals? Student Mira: 0.14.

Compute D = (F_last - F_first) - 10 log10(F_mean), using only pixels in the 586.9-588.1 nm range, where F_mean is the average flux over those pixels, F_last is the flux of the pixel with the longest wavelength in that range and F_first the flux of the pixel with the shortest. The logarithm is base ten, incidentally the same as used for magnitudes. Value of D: -6.8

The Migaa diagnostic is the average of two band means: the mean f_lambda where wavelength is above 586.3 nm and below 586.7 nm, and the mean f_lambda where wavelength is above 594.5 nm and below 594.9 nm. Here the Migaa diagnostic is 4.75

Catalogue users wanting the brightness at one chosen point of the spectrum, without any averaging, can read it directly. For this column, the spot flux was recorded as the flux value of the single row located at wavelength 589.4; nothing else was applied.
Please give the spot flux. 4.546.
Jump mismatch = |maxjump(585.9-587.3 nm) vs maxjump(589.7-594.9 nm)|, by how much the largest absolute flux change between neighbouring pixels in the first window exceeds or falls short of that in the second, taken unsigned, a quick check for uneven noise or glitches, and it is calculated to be 0.035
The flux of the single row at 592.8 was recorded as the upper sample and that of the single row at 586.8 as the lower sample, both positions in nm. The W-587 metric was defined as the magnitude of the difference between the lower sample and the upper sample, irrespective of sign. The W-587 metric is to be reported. 0.1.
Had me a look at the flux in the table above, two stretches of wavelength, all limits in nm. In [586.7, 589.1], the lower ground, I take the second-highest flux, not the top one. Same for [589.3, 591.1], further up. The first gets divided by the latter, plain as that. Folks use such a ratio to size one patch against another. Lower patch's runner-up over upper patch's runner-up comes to 0.96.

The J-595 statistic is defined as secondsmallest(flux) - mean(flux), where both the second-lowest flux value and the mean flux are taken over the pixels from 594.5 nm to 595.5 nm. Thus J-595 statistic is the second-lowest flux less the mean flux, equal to -0.150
